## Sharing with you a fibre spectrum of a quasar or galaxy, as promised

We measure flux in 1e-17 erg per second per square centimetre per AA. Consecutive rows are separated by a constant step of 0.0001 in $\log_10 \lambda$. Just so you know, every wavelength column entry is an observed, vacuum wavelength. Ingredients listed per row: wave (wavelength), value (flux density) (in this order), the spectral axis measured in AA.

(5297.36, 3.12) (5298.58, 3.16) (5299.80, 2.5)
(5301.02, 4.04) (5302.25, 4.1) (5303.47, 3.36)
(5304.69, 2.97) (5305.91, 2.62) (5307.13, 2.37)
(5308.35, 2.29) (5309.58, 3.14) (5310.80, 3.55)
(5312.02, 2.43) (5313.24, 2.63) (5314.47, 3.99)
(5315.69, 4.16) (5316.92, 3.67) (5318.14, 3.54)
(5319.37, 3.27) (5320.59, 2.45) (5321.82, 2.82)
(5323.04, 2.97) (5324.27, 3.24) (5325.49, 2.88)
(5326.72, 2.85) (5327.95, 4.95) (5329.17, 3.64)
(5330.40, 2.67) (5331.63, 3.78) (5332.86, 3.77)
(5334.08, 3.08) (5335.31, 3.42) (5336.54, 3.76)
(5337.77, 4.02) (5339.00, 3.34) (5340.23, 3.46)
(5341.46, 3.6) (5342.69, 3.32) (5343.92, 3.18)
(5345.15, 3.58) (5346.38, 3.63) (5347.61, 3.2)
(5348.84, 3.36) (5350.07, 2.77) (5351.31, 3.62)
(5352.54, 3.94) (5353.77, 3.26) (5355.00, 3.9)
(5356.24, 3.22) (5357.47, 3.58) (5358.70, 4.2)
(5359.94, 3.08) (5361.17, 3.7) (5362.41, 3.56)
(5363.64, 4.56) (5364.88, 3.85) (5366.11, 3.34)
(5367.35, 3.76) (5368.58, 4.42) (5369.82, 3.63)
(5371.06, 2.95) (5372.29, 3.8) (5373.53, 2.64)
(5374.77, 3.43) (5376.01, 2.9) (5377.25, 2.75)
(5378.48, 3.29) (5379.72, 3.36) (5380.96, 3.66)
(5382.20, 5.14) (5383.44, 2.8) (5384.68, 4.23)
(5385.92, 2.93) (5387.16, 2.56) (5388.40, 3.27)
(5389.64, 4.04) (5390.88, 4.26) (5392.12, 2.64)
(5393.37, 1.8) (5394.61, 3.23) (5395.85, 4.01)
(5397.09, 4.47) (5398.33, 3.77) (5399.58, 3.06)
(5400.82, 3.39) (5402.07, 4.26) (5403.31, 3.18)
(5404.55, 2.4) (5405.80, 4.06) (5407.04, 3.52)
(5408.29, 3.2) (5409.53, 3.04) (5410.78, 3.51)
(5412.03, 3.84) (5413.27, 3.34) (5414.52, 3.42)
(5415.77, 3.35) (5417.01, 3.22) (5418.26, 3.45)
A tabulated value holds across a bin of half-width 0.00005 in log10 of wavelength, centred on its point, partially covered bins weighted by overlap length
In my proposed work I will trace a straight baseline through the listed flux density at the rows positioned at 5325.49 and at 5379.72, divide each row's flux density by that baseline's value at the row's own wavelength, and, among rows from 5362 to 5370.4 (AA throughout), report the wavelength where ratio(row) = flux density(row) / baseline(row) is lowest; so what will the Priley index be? 5366.11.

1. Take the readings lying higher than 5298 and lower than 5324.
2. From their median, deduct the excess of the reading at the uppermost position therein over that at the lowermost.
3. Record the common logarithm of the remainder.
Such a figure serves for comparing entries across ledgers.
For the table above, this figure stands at 0.52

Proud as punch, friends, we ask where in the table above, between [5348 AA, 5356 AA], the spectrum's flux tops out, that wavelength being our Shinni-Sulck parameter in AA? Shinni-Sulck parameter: 5352.54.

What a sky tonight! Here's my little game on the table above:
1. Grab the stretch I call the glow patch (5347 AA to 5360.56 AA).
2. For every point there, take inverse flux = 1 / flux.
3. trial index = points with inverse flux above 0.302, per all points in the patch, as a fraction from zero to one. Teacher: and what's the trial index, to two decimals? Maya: 0.45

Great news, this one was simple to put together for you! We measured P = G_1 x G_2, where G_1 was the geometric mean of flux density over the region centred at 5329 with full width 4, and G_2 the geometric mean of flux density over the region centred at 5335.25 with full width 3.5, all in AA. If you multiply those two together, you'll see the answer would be 12.4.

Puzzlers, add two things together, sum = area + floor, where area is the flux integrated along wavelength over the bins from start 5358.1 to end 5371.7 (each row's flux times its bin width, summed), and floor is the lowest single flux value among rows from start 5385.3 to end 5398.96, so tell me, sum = 53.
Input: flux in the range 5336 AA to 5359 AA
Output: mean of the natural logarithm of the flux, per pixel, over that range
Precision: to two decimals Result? 1.25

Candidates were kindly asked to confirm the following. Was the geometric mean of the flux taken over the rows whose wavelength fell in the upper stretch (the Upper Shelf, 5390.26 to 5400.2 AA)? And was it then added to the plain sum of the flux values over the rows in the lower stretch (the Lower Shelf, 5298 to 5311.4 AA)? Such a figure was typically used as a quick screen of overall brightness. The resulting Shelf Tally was 37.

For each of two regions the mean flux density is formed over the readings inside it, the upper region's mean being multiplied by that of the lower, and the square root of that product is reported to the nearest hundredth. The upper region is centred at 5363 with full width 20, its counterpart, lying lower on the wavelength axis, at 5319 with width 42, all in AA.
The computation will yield 3.47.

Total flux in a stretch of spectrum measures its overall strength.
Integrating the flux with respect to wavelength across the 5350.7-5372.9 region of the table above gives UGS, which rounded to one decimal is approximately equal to 81.9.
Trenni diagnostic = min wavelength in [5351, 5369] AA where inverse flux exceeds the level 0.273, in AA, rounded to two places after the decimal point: 5351.31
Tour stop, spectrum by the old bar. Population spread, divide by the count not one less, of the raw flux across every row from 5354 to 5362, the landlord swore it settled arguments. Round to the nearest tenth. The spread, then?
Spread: 0.4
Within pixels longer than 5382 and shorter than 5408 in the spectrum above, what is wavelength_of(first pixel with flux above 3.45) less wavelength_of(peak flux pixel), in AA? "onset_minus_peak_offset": 0.0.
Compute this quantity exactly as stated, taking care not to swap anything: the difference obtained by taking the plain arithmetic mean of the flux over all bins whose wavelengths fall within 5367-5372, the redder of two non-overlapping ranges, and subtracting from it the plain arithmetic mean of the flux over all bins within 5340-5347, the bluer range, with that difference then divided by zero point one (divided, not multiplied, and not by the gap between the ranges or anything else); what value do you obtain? 2.3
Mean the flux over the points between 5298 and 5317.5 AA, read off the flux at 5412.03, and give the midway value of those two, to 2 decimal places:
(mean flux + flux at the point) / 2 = 3.51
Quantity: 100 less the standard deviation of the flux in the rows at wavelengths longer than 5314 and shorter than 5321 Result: 99.4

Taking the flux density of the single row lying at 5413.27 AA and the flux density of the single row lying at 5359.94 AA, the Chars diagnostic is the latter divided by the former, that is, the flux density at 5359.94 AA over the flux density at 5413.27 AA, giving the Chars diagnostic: 0.92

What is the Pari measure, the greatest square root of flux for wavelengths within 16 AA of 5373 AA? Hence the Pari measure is 2.27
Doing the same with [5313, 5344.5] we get 2.22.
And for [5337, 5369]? 2.14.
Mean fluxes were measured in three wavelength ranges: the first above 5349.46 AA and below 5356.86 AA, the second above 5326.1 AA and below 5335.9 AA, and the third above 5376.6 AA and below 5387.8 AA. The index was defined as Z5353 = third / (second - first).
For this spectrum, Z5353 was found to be 50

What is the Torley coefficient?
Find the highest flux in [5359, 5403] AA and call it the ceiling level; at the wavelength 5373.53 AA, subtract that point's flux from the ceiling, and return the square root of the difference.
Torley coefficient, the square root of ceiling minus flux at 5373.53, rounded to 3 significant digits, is 1.58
